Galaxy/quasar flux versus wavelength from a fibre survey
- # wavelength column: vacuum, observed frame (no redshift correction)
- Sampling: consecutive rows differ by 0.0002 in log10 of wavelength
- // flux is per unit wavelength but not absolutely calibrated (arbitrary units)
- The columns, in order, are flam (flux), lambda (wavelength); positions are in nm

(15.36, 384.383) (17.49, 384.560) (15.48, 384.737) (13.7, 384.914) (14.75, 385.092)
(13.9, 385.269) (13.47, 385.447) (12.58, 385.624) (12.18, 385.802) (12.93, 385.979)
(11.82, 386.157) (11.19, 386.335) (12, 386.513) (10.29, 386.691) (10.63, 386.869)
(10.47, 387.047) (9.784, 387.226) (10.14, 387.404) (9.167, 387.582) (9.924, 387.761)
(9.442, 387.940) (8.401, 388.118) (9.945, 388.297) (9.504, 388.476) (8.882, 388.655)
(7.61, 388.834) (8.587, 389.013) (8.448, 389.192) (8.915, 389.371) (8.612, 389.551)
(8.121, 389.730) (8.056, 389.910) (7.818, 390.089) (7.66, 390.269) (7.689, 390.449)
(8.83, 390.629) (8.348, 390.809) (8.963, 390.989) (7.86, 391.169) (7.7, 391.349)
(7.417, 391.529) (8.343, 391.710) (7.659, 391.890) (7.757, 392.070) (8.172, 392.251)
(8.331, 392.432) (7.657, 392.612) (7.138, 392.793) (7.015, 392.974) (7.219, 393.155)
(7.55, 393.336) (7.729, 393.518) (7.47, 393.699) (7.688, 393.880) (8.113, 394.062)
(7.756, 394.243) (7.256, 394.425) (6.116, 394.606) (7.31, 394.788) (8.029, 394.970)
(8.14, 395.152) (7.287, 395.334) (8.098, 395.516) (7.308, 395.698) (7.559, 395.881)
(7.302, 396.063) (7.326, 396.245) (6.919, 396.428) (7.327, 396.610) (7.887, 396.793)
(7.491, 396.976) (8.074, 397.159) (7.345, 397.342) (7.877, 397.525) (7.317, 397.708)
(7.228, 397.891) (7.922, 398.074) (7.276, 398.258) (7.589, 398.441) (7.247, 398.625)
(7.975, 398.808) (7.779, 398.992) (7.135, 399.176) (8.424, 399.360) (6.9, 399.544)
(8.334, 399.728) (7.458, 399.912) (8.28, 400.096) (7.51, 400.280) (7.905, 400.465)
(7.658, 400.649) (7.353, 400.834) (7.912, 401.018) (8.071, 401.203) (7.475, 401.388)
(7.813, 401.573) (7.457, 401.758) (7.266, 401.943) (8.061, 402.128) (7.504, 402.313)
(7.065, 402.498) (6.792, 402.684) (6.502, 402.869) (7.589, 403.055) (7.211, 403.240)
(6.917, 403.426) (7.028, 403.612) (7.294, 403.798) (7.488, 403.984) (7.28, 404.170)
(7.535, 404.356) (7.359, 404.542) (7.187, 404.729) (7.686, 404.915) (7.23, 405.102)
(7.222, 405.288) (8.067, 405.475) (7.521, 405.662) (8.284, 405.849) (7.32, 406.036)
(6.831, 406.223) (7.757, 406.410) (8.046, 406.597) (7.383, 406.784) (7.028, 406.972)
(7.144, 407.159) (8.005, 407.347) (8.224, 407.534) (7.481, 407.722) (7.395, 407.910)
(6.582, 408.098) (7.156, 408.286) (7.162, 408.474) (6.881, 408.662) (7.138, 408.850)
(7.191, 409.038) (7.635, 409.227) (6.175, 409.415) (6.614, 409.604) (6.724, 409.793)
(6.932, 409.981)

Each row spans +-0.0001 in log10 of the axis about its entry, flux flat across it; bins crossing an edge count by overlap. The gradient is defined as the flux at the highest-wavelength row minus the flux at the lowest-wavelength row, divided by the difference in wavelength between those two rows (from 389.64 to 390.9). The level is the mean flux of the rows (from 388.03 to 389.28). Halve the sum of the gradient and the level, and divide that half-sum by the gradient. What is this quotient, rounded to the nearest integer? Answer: 21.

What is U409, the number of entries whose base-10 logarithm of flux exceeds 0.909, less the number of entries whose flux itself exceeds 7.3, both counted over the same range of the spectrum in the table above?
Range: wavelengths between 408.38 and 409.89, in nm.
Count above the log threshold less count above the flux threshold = -1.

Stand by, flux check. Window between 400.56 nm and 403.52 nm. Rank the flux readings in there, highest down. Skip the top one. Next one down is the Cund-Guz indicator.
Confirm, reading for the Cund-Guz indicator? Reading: 8.061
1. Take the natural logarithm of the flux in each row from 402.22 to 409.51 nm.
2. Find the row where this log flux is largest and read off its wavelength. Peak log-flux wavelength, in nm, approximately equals 405.849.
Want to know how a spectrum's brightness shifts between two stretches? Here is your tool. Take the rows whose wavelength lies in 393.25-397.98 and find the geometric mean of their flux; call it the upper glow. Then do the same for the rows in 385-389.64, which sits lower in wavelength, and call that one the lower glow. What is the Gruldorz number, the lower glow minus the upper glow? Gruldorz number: 2.9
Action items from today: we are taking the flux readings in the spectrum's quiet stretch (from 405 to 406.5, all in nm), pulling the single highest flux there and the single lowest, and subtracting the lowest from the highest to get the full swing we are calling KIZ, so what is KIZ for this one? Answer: 1.45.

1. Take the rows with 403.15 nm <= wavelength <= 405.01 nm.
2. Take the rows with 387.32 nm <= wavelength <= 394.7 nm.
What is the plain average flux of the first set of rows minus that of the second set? -0.9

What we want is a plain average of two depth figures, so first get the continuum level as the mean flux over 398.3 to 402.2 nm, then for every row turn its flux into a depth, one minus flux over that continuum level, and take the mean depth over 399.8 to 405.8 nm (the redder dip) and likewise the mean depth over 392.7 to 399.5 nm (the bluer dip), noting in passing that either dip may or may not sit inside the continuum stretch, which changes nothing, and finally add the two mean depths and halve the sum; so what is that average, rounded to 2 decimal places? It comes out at 0.03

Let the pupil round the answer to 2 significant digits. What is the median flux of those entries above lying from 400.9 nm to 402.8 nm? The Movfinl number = 7.5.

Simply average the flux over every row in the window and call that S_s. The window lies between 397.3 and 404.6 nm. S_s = 7.5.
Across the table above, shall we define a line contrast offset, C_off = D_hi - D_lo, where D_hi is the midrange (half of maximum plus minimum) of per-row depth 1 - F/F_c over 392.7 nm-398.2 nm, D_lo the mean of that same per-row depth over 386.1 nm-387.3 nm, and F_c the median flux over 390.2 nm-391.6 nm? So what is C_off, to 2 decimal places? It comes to 0.48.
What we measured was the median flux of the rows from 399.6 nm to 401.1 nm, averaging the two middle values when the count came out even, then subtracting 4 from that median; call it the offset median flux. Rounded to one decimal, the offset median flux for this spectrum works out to 3.8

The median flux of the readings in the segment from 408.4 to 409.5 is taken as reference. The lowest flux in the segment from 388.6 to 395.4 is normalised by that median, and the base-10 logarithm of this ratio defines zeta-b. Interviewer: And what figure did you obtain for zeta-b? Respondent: -0.068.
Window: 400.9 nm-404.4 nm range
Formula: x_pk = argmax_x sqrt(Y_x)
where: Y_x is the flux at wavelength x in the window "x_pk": 401.203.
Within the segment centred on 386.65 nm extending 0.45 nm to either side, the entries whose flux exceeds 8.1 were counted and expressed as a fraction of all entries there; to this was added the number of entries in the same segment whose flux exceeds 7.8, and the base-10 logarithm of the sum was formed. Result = 0.78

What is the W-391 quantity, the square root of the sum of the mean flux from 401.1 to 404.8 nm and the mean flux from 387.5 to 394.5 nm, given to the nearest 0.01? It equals 3.94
